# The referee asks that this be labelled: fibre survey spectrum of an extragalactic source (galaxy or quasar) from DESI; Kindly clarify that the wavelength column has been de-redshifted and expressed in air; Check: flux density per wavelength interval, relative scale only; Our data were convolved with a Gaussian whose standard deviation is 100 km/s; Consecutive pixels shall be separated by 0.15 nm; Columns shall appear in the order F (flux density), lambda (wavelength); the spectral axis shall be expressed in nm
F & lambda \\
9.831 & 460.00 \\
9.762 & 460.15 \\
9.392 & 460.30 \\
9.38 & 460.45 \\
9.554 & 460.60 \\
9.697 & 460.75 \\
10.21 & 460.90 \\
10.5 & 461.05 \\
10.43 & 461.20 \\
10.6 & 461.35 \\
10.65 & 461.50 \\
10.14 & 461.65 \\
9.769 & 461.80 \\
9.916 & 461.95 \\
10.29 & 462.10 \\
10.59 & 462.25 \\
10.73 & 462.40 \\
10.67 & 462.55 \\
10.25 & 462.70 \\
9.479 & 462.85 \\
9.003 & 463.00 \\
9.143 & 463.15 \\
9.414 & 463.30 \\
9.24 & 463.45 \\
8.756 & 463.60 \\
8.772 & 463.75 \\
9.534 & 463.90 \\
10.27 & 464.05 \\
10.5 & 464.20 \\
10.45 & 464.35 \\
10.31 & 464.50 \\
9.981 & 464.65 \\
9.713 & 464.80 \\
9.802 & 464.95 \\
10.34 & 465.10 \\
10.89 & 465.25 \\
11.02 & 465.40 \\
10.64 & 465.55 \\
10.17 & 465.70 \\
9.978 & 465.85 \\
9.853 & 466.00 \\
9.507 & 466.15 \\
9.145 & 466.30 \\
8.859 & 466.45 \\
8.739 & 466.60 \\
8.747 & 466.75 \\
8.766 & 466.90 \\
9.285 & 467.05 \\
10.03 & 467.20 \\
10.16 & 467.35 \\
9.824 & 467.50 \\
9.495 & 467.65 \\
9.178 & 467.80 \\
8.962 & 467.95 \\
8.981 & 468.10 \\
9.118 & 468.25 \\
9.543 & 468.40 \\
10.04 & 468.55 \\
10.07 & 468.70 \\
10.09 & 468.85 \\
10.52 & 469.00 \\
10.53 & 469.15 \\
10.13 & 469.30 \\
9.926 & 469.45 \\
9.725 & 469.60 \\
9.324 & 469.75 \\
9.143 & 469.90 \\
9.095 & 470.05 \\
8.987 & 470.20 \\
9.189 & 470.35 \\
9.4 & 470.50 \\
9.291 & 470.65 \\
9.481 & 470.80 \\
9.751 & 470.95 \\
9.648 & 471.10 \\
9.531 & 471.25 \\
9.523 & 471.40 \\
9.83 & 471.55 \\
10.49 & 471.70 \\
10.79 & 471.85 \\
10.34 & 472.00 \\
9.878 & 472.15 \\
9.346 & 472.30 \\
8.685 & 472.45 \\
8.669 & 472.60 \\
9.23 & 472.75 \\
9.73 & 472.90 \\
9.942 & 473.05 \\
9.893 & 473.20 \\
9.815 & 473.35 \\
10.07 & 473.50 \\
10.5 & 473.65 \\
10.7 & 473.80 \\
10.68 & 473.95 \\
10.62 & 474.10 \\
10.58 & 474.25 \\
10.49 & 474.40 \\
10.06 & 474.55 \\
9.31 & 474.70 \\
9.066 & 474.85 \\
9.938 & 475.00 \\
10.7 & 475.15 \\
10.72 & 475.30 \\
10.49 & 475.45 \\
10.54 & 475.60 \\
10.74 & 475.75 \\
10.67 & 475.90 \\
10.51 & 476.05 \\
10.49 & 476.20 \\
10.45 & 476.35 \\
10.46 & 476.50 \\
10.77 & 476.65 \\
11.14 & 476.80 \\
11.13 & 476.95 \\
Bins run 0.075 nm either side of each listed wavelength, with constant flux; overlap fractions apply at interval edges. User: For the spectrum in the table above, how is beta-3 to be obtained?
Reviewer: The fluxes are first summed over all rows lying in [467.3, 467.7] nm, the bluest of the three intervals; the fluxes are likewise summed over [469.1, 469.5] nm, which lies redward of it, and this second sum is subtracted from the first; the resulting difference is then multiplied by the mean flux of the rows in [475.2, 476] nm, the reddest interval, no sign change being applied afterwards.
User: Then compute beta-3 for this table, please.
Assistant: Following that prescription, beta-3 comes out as -12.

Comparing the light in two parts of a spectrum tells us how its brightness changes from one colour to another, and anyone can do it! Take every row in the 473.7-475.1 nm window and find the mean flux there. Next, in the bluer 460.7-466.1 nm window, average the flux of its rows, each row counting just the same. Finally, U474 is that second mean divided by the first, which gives 0.99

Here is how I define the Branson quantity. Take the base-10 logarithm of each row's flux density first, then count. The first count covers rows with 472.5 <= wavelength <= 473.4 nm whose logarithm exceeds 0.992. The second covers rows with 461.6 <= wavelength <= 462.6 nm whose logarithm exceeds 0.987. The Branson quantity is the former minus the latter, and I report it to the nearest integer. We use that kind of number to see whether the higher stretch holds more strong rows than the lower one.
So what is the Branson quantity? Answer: -5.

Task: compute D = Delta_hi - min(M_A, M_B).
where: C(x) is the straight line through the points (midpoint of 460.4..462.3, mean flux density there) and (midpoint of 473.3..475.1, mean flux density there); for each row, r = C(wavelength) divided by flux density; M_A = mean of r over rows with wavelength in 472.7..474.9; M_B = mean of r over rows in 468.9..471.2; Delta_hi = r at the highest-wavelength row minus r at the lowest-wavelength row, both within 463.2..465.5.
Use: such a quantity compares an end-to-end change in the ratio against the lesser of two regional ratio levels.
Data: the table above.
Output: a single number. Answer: -1.17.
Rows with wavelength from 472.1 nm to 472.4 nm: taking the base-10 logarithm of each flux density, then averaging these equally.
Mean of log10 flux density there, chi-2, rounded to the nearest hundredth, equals 0.98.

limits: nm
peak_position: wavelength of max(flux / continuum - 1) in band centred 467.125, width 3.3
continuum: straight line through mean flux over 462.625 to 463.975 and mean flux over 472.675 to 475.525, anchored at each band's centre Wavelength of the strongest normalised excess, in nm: 465.55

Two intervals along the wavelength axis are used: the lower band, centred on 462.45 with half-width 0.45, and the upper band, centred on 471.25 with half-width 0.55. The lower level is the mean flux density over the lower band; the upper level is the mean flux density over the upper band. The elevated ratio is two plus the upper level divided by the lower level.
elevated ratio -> 2.94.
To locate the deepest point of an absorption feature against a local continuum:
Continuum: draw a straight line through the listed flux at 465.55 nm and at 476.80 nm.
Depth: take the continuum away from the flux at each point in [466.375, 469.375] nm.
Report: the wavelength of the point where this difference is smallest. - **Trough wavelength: 466.60 nm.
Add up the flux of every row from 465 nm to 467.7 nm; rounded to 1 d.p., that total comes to 175.4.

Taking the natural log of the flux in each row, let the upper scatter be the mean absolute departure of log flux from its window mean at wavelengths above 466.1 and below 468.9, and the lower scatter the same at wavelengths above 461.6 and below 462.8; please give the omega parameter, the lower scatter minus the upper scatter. -0.020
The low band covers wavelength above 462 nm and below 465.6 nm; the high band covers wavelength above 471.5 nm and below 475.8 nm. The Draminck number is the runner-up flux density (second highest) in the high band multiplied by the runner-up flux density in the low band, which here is 117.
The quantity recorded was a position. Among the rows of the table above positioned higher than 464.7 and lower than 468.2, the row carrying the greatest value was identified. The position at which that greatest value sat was 465.40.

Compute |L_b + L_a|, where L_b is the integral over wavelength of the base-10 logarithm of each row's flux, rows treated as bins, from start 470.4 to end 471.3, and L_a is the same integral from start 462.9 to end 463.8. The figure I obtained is 1.74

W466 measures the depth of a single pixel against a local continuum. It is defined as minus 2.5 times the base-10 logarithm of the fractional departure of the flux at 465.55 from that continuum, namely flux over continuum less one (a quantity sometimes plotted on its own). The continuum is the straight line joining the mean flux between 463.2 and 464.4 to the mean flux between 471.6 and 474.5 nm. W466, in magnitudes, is 2.5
